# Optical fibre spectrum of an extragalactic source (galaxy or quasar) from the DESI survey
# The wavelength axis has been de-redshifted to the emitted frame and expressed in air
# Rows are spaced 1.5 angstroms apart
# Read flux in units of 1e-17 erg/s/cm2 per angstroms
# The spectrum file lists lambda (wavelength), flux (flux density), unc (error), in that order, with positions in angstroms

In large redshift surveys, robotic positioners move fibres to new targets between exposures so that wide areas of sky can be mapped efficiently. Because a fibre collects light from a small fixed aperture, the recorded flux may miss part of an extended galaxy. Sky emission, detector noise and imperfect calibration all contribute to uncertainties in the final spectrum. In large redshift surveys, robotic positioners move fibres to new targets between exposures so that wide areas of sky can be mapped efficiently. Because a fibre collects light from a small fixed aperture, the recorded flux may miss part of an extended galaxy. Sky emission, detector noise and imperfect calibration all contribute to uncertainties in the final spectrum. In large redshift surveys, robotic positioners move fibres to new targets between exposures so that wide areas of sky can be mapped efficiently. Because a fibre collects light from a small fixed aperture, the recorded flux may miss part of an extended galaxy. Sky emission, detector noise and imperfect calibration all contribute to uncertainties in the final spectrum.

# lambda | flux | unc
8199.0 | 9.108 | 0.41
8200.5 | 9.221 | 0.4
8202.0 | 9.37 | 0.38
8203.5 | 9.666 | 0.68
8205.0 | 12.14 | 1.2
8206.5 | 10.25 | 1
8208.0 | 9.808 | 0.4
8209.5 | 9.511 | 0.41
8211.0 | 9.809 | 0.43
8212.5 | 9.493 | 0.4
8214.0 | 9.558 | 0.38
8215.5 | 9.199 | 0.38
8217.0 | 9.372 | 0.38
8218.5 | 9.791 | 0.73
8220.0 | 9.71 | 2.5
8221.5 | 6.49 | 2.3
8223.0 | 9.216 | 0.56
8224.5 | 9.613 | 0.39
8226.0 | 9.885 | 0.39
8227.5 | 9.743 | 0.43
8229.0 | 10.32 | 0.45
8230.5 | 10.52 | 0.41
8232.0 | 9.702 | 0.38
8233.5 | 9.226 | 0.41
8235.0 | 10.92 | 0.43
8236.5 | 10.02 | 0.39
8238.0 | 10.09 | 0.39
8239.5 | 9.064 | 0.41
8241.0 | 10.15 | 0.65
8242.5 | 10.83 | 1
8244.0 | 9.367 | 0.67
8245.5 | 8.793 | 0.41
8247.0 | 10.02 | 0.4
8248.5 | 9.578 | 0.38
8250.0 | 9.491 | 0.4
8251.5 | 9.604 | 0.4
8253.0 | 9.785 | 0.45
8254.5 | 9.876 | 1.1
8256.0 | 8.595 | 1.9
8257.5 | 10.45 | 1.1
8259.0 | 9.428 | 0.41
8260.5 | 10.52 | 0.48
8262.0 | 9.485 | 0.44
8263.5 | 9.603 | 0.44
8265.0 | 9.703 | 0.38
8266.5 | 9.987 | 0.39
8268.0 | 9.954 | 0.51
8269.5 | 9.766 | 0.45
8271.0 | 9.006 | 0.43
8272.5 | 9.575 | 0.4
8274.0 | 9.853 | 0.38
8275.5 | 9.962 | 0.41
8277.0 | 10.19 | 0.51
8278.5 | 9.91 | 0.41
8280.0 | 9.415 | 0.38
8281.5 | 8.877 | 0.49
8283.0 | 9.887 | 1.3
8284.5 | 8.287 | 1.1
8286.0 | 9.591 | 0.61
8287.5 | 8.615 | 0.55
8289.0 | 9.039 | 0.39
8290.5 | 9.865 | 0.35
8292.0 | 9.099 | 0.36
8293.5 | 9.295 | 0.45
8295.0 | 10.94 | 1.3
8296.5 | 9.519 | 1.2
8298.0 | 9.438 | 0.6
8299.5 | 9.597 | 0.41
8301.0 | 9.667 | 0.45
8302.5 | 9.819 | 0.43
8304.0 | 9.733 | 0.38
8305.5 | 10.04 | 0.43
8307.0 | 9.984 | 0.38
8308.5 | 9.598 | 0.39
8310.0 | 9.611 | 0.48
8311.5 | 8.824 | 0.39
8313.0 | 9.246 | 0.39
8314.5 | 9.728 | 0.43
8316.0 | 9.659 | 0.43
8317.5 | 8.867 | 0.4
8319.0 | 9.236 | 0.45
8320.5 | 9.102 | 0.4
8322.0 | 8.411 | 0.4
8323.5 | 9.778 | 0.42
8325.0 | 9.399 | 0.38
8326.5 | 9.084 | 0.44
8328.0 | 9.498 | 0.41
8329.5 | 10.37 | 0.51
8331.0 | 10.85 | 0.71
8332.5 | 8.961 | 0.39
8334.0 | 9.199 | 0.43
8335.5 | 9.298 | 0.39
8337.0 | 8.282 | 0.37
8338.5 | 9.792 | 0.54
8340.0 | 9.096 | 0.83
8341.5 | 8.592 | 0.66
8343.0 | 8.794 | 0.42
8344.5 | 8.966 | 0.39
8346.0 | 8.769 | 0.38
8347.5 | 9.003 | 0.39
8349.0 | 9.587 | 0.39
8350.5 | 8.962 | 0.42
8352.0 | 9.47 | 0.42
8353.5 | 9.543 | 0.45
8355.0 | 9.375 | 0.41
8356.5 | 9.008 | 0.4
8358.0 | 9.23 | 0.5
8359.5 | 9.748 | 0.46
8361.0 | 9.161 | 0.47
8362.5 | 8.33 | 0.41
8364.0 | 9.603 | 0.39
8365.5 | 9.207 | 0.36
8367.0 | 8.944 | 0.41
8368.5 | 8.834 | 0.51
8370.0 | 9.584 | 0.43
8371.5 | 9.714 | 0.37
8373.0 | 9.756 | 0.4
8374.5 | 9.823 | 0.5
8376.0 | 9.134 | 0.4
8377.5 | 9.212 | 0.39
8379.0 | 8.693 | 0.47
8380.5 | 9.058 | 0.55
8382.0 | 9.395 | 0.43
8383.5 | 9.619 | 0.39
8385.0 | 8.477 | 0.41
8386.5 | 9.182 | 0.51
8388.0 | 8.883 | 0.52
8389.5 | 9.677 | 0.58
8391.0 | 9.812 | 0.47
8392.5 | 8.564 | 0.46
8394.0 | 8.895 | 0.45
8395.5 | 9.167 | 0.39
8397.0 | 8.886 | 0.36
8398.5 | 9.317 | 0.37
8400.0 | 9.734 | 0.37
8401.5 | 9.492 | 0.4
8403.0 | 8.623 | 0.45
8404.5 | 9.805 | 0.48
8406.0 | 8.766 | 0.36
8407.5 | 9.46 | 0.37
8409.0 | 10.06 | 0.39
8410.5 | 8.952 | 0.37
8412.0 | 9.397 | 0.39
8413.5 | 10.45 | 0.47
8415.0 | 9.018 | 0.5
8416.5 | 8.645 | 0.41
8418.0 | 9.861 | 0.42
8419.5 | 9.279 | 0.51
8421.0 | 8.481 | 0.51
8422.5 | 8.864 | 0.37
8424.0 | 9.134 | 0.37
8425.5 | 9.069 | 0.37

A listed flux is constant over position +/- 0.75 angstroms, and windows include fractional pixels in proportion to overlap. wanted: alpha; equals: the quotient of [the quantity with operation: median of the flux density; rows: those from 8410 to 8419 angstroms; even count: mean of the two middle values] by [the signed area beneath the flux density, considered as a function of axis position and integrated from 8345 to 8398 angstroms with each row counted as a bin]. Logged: 0.019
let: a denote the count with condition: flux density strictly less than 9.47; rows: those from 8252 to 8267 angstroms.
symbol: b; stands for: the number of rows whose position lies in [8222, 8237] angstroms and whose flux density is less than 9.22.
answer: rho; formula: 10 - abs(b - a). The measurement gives 9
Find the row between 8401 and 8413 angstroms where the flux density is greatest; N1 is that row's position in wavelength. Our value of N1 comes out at 8409.0 angstroms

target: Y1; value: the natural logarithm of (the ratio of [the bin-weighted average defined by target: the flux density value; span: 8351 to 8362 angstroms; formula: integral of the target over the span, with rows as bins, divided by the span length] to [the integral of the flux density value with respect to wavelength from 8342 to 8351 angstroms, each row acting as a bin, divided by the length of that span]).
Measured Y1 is 0.04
